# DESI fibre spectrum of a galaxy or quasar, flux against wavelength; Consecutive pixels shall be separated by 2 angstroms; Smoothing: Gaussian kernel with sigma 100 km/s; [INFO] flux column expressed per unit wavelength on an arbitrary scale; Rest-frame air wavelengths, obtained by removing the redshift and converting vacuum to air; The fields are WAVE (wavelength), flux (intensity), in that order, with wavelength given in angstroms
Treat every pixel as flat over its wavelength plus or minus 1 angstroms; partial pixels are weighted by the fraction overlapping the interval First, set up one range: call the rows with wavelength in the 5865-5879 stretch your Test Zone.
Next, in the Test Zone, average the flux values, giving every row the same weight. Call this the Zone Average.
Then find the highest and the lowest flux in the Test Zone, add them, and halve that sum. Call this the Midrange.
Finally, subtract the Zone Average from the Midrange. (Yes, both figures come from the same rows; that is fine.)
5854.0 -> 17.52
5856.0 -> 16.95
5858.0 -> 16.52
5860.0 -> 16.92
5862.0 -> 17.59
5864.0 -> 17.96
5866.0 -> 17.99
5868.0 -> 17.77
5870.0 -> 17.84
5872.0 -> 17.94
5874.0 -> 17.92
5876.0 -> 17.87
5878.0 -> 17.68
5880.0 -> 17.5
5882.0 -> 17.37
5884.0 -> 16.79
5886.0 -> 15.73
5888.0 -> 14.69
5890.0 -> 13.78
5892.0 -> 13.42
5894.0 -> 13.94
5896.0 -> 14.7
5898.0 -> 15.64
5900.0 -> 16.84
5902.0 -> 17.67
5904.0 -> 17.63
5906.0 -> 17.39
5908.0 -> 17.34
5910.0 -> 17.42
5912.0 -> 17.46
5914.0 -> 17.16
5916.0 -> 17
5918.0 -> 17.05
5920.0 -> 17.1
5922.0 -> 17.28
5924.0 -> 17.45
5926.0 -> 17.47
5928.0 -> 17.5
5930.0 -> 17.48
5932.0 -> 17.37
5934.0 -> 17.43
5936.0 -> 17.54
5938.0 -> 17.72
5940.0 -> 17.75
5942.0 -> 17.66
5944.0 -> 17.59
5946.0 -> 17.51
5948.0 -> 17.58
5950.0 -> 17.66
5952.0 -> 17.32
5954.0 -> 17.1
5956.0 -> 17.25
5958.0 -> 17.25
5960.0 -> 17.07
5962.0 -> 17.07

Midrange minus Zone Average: -0.02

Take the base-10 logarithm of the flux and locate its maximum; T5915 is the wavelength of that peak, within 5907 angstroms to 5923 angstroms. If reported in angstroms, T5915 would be 5912.0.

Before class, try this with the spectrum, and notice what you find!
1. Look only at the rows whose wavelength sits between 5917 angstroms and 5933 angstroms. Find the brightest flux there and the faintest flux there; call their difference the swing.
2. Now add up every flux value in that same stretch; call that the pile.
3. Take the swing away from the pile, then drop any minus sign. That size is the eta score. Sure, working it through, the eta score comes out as 138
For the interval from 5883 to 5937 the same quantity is 444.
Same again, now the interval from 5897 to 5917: 170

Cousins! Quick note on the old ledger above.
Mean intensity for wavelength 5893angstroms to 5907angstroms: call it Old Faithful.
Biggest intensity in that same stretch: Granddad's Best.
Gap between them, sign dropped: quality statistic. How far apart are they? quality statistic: 1.4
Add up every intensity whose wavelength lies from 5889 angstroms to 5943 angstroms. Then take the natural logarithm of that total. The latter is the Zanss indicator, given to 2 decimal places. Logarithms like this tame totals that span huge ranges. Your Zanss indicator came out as 6.12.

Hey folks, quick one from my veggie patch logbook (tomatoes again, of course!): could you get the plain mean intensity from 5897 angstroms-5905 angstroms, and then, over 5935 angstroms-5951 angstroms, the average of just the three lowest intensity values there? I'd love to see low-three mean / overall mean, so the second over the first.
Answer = 1.04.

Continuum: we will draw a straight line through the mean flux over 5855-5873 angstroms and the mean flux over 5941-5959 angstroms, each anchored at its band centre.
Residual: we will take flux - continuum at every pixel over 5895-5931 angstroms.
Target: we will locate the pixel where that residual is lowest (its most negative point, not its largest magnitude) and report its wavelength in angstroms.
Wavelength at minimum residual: 5896.0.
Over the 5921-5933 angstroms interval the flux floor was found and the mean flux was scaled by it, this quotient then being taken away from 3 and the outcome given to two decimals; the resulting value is 1.99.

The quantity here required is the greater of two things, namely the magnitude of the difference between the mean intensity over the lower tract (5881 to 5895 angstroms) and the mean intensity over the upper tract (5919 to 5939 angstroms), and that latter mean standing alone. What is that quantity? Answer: 17.43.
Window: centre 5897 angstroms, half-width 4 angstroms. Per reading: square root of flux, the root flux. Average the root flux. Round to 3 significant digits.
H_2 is 3.91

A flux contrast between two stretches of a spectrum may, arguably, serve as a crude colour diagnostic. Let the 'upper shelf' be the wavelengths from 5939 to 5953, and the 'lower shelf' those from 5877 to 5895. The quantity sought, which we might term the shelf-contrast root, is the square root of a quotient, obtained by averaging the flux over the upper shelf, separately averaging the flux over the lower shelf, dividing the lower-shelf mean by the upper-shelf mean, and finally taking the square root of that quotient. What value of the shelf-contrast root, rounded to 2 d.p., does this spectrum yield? 0.94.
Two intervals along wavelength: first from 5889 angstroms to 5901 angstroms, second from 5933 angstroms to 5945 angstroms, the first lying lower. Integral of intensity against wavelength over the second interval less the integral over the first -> 35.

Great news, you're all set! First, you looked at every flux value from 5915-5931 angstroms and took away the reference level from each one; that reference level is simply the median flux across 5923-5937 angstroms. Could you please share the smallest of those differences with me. 0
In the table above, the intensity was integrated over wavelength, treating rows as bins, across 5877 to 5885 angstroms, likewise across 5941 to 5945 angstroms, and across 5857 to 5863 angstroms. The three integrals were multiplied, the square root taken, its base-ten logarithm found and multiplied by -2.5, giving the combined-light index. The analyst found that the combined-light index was -7.5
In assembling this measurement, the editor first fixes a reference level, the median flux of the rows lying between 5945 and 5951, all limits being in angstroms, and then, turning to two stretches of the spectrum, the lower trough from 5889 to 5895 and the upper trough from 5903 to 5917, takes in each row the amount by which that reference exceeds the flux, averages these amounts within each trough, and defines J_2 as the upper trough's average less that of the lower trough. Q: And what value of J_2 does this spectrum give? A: -3.6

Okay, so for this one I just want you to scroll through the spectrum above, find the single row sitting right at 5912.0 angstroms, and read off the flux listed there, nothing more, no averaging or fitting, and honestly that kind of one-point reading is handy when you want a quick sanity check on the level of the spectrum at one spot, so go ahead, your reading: 17.46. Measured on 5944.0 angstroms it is 17.59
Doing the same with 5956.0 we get 17.25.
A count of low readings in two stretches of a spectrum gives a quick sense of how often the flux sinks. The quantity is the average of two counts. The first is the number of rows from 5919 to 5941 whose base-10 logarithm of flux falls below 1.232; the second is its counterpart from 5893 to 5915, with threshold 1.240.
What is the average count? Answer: 3.0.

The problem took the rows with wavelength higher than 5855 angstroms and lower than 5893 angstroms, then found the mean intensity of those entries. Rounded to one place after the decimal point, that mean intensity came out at 16.9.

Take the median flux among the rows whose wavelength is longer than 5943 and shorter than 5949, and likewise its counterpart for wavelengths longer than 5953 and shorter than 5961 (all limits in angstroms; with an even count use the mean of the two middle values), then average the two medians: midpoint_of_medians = 17.4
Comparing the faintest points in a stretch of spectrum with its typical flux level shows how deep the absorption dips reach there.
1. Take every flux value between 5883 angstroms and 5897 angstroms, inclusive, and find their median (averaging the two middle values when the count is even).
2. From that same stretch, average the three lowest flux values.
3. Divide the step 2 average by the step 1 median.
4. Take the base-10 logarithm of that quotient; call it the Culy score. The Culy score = -0.030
